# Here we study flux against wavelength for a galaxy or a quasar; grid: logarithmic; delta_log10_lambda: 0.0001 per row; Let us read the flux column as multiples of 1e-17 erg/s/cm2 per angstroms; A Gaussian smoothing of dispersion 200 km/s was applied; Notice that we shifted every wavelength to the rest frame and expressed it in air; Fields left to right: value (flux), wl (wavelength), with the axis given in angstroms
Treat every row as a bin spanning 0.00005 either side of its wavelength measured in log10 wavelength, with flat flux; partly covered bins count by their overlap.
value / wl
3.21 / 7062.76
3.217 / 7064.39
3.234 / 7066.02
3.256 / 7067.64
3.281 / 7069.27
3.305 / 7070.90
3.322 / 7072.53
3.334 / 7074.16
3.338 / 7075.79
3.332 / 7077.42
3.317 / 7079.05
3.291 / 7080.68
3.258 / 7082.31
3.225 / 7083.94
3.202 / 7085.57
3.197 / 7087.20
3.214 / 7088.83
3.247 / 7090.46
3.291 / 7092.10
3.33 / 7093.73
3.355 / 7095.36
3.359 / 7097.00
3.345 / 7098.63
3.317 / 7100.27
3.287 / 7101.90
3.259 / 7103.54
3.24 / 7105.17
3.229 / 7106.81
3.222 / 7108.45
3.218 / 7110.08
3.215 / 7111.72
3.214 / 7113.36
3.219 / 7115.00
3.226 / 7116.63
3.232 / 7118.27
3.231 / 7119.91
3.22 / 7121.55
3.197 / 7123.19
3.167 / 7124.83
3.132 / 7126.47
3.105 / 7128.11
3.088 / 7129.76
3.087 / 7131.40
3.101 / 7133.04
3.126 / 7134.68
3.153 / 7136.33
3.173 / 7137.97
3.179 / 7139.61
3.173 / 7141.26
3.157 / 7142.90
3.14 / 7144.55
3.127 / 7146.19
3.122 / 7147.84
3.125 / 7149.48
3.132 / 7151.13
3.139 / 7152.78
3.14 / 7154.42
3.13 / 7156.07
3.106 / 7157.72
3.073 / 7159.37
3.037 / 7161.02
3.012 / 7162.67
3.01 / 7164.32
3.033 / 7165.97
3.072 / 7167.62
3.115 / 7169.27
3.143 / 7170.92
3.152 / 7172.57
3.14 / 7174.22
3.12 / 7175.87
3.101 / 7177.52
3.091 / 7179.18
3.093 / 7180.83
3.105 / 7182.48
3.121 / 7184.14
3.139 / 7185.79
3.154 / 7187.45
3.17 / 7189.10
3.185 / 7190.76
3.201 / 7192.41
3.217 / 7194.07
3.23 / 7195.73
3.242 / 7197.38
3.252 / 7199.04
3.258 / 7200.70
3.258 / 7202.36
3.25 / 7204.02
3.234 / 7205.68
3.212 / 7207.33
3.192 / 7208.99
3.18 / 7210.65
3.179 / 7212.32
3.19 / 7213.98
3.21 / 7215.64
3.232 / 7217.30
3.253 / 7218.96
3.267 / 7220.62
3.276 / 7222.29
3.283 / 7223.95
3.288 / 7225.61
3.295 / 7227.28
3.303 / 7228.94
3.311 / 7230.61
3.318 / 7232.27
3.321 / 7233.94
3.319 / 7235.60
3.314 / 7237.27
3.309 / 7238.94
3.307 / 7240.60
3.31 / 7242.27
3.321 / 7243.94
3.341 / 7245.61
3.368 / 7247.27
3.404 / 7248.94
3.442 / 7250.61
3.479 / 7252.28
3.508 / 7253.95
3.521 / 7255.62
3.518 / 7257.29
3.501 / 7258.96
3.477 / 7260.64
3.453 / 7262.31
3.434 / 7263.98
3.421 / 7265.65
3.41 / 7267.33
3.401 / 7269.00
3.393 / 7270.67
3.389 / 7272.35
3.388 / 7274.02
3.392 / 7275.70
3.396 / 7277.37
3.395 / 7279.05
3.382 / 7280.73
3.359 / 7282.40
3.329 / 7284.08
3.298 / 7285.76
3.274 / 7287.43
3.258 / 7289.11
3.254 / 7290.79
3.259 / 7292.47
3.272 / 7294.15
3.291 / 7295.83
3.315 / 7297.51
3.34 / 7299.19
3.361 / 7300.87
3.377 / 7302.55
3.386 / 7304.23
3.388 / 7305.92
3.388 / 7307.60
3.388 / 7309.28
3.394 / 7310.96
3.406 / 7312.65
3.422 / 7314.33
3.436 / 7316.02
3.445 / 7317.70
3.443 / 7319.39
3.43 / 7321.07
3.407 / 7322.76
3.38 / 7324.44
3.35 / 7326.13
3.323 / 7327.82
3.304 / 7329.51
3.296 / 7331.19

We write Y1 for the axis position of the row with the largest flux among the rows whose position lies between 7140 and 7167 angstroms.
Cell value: 7141.26 angstroms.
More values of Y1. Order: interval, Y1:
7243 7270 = 7255.62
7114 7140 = 7118.27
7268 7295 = 7269.00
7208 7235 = 7233.94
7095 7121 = 7097.00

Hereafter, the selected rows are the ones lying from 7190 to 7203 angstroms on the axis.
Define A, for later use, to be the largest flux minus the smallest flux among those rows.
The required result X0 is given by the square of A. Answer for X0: 0.005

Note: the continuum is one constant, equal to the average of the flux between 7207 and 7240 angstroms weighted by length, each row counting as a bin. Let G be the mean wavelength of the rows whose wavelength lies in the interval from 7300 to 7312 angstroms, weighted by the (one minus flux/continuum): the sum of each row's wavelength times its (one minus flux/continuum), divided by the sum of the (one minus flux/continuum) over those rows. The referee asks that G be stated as 7306.2 angstroms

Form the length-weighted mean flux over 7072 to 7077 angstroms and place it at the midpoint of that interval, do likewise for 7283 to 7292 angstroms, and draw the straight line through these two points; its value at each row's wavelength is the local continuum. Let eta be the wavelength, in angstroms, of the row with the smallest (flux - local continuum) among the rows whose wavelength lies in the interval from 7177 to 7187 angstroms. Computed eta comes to 7179.18 angstroms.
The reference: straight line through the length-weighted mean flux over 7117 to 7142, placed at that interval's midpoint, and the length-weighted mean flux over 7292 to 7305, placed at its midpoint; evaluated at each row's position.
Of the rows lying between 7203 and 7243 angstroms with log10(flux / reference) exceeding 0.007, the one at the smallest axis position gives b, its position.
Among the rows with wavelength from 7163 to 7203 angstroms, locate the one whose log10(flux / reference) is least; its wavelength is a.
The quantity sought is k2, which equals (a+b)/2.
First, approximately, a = 7164.32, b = 7232.27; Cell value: 7198.3 angstroms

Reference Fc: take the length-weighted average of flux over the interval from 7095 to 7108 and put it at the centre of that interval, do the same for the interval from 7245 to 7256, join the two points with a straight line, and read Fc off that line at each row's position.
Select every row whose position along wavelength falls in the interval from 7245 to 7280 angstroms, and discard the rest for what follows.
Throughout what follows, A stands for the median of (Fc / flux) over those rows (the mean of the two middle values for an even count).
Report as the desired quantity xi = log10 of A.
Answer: 0.004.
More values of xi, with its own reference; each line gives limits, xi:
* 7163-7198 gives 0.031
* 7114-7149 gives 0.023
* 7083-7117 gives 0.007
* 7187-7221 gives 0.023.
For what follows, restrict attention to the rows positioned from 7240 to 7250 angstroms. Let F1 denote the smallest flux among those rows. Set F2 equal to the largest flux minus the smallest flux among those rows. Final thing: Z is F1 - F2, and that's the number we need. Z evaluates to 3.21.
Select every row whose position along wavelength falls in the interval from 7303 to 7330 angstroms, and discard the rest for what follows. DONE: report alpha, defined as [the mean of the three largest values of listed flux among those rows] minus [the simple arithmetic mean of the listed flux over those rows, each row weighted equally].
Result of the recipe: 0.048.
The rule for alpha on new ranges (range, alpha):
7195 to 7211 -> 0.025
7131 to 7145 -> 0.032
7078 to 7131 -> 0.114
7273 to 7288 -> 0.037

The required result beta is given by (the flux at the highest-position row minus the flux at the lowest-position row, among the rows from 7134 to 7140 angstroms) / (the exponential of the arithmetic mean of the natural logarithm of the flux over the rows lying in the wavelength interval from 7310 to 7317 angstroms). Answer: 0.016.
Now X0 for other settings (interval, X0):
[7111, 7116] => 0.000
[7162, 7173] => 0.020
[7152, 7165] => 0.017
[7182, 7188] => 0.002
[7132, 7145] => 0.006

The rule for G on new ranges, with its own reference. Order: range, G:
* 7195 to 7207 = 7200.2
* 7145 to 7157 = 7151.0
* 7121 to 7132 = 7127.8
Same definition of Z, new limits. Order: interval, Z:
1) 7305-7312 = 3.38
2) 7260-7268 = 3.34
